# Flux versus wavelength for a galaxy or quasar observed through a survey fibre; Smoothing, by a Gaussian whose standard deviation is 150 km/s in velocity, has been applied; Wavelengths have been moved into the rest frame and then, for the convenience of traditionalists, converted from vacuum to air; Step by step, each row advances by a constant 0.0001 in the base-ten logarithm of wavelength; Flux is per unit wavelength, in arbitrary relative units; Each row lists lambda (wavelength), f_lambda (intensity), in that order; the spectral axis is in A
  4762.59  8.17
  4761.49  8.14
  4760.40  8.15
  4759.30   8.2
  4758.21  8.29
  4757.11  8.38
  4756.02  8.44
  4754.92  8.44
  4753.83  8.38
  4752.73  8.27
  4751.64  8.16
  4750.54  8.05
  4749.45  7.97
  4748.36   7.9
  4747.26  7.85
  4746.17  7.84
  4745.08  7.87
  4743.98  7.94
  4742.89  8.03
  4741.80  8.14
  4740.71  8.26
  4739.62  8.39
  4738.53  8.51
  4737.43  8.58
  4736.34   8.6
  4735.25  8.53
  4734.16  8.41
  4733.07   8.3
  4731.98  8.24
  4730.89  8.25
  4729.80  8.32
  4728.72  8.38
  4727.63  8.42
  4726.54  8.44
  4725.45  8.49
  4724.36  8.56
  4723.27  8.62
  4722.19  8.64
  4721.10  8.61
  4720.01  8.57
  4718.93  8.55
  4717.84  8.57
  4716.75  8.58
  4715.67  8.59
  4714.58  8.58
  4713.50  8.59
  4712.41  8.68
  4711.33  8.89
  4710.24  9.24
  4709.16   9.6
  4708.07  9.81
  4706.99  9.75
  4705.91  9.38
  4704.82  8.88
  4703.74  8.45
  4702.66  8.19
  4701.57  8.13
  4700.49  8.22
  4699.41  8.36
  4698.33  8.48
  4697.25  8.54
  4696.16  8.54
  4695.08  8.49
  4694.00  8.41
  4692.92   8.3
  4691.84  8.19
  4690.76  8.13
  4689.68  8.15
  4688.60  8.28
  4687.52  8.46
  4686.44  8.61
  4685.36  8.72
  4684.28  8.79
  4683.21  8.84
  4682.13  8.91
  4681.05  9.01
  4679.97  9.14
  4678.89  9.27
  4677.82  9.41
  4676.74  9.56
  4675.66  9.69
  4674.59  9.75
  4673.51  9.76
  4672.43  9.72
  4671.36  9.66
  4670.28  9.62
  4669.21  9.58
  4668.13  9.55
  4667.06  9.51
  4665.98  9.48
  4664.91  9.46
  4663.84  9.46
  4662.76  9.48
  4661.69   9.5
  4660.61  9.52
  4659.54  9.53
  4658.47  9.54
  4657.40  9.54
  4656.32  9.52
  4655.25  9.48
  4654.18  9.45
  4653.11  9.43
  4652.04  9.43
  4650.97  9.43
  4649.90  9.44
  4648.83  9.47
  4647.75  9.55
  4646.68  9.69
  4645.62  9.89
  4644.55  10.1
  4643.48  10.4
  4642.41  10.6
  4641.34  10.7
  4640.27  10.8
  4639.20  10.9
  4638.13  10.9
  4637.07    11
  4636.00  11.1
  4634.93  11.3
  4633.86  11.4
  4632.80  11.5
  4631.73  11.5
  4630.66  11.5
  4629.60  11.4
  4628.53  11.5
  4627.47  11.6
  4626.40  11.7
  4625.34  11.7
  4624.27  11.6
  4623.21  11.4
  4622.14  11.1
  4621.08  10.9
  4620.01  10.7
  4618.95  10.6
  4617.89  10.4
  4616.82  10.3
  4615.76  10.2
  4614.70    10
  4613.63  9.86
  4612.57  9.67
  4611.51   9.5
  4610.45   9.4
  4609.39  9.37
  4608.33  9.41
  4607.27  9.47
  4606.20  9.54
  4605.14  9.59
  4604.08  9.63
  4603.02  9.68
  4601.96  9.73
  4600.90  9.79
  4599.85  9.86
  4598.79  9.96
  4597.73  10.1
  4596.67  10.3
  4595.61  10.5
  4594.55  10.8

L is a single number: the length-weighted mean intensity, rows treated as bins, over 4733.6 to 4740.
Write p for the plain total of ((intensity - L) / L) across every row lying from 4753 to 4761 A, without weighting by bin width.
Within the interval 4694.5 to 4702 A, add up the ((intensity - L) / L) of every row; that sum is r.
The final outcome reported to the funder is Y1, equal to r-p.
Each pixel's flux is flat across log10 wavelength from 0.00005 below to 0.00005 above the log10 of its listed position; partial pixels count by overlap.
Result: 0.1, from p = -0.1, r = -0.08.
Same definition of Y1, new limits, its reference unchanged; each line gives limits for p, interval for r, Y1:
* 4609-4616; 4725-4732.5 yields -1.1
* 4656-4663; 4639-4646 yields 0.8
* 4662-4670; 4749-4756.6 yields -1.0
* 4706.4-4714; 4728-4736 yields -0.7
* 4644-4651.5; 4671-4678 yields 0.0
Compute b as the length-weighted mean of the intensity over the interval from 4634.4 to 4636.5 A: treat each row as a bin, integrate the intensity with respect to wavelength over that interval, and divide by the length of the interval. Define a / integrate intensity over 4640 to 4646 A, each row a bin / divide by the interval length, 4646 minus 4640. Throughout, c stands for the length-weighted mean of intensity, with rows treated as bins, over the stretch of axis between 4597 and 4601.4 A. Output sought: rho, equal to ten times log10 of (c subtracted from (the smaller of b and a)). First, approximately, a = 10.4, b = 11.2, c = 10.0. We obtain -3.5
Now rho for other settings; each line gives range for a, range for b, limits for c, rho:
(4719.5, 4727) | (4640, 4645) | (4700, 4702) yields -4.3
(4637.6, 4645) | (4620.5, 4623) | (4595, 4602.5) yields -2.3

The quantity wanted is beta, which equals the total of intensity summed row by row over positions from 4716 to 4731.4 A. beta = 119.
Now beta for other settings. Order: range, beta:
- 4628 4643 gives 156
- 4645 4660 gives 133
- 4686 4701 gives 117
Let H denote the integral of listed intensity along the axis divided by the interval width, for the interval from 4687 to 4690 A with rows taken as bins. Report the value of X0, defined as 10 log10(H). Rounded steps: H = 8.3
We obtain 9.2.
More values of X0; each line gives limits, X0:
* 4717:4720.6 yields 9.3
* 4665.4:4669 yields 9.8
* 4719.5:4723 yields 9.4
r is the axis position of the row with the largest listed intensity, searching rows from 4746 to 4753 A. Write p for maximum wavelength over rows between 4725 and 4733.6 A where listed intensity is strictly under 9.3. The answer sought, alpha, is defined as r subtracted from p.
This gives -19.7 A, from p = 4733.07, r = 4752.73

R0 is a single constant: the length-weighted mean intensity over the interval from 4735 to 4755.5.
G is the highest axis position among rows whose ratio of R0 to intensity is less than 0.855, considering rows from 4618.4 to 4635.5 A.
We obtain 4634.93 A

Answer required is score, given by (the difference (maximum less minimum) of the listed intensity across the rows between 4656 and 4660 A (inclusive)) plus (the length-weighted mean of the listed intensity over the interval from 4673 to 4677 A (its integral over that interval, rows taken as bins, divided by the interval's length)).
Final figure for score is 9.7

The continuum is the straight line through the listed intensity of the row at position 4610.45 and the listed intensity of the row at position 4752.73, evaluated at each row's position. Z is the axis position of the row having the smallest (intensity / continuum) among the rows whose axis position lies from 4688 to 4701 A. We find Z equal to 4690.76 A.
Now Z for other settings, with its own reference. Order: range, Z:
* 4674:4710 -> 4690.76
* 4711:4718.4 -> 4714.58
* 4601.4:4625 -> 4609.39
